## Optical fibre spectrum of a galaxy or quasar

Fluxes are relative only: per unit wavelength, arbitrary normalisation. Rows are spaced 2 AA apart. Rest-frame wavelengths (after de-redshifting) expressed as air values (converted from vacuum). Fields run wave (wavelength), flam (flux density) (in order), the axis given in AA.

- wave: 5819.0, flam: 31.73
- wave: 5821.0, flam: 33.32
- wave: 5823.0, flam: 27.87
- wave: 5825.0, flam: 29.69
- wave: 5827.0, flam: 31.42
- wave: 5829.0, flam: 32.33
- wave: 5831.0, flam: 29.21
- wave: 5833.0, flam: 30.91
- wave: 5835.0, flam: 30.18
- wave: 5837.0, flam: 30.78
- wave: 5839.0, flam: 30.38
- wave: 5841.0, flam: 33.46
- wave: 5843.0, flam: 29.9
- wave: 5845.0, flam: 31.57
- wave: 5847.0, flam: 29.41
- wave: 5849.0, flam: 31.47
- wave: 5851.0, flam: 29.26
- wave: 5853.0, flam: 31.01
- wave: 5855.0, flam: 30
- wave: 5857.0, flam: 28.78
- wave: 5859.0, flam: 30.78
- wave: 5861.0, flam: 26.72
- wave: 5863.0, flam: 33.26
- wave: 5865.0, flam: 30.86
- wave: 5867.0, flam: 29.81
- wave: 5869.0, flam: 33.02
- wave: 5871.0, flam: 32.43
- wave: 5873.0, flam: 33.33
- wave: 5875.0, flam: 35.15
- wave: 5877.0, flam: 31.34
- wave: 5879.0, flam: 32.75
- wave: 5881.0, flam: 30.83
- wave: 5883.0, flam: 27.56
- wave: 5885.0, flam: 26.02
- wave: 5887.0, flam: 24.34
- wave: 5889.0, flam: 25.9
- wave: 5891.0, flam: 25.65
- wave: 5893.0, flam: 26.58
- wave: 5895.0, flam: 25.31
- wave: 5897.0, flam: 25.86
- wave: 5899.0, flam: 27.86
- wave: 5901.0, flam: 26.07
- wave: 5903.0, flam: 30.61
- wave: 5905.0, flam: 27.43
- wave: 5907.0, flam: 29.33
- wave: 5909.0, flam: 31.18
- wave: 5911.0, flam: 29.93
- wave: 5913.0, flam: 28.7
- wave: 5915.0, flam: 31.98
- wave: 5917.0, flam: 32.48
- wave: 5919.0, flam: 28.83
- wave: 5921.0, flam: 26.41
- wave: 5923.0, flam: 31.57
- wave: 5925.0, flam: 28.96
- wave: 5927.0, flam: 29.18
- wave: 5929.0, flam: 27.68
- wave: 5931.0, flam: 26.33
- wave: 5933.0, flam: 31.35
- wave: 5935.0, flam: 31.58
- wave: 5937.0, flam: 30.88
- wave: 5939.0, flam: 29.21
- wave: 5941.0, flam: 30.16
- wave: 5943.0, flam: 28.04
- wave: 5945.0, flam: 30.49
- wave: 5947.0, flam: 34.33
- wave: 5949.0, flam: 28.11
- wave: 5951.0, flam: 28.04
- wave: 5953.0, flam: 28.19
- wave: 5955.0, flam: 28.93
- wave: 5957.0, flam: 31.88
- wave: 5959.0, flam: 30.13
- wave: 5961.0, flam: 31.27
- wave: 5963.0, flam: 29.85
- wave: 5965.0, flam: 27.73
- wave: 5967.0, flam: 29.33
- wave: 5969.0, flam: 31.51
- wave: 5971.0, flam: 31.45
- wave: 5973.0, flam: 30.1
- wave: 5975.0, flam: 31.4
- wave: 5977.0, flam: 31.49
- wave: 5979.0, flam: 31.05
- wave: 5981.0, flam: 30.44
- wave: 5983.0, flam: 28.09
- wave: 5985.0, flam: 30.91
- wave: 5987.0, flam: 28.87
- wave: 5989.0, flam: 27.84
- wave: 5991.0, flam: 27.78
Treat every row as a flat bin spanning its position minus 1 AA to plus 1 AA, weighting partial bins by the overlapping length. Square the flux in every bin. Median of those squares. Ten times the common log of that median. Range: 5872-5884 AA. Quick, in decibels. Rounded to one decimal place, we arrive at 30.1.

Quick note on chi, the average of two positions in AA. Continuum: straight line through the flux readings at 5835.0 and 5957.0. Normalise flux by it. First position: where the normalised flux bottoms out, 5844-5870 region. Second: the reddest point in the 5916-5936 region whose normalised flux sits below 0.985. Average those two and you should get 5896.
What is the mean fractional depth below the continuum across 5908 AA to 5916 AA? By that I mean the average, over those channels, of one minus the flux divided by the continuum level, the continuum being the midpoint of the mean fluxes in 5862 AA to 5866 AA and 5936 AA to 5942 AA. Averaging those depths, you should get 0.020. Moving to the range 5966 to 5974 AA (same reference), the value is 0.015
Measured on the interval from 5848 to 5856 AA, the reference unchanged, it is 0.020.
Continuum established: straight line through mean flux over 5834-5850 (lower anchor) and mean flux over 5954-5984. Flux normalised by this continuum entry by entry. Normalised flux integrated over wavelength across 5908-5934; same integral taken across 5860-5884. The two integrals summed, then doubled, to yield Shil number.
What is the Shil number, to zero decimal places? 99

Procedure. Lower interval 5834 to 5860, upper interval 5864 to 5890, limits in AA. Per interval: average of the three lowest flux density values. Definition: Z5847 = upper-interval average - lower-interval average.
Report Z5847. -3.7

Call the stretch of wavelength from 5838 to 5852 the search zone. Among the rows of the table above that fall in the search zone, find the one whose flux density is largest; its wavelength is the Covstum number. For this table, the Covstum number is 5841.0 AA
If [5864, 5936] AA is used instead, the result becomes 5875.0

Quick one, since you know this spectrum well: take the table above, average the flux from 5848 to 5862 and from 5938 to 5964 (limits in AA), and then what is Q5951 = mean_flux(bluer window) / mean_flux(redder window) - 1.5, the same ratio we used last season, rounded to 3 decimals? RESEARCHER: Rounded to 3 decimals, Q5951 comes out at -0.506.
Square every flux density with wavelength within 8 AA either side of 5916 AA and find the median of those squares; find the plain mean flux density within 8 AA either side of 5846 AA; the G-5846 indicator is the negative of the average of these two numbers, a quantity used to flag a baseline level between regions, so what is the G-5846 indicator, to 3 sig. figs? -482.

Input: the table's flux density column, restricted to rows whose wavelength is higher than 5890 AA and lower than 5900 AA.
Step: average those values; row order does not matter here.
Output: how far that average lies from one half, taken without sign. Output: 25.8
